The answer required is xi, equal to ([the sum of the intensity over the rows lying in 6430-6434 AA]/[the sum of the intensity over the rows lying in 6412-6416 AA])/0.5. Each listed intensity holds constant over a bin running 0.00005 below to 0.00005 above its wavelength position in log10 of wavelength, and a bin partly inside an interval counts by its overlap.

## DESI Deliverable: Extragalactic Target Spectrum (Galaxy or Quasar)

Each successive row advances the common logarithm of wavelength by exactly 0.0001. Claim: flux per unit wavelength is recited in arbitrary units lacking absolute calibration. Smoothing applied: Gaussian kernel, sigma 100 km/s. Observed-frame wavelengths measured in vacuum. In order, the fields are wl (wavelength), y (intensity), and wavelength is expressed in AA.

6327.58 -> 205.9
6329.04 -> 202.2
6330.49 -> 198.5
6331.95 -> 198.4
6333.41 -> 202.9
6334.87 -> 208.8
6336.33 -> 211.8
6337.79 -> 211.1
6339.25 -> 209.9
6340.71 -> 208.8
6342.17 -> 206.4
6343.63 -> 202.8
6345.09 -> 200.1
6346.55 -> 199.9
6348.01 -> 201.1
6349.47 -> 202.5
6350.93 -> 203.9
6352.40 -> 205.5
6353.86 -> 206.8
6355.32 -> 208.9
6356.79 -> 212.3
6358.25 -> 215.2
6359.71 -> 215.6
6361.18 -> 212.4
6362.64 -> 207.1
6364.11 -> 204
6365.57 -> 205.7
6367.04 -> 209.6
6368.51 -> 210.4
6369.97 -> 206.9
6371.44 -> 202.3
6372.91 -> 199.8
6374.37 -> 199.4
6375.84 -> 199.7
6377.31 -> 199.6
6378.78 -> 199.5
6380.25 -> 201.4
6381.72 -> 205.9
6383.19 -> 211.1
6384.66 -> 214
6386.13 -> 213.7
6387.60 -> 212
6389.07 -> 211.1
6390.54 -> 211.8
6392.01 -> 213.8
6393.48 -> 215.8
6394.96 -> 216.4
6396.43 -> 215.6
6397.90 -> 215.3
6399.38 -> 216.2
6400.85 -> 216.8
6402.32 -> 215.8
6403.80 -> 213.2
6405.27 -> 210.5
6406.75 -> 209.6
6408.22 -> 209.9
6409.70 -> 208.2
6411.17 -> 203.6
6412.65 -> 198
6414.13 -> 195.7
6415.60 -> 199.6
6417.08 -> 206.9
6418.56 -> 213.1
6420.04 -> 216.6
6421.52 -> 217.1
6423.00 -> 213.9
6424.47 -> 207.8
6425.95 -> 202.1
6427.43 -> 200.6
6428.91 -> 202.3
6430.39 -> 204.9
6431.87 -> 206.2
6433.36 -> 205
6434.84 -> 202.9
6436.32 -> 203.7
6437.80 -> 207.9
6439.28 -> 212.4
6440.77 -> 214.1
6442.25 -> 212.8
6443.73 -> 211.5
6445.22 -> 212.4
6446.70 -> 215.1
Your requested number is 2.08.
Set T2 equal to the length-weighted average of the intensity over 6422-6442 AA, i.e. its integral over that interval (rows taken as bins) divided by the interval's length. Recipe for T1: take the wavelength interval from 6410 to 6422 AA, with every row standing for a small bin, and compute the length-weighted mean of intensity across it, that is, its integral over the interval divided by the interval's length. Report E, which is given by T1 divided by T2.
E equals 1.00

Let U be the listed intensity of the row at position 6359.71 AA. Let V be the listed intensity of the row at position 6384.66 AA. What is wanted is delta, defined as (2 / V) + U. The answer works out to 215.6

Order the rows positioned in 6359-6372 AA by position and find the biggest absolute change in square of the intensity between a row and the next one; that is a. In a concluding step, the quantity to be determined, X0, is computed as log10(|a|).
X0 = 3.35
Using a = 2223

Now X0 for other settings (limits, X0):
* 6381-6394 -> 3.34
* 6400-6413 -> 3.35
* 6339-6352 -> 3.17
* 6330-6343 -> 3.39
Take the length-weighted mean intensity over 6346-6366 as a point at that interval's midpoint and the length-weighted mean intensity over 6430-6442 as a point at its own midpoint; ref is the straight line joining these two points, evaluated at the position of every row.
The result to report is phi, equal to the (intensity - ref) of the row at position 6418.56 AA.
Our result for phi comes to 6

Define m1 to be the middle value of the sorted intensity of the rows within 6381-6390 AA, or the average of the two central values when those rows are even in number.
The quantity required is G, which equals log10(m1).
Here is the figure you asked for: 2.33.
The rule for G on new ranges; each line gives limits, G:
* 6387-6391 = 2.33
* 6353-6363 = 2.33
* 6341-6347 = 2.30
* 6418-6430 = 2.32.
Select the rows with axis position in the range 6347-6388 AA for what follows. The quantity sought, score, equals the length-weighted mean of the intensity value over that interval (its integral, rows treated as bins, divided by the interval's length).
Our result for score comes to 207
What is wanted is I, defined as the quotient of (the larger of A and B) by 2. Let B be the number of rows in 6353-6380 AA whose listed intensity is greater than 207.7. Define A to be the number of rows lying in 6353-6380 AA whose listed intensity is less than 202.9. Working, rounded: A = 6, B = 7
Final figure 3.5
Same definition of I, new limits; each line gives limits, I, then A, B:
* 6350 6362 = 2.5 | 0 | 5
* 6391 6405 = 4.5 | 0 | 9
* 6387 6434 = 10.5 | 6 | 21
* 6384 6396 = 4.0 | 0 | 8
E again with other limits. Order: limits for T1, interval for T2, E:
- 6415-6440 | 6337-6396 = 1.00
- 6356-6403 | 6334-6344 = 1.00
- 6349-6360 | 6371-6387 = 1.02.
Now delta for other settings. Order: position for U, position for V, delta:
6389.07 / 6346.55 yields 211.1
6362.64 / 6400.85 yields 207.1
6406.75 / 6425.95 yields 209.6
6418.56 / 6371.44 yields 213.1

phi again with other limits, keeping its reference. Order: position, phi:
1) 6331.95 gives -9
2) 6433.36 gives -2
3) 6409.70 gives 1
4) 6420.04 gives 9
